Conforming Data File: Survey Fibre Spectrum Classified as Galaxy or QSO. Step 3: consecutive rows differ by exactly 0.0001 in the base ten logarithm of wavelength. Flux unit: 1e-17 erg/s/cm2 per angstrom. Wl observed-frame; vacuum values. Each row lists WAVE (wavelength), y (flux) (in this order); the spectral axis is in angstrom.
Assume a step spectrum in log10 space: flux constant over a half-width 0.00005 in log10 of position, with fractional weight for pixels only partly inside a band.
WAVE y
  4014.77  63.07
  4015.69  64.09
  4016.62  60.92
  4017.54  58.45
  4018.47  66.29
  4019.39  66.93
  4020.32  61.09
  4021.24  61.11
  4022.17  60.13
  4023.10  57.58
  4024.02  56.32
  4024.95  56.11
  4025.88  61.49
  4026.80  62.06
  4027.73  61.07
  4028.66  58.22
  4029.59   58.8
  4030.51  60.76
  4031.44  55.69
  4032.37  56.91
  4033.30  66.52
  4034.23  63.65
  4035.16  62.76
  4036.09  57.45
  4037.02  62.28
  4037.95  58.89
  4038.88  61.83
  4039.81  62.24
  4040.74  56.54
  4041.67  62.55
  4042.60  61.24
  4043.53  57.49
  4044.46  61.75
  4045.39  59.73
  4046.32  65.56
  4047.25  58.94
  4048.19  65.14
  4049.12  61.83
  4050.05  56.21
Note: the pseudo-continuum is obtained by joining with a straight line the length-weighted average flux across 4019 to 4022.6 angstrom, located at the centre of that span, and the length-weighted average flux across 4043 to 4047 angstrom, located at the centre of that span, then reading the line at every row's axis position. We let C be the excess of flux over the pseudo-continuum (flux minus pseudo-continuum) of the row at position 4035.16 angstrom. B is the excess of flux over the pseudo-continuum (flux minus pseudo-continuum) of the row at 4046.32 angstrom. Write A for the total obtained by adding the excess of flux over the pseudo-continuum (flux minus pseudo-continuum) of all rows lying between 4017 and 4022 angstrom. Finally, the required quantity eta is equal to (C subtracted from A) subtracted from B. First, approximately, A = 3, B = 4.5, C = 1.2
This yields 3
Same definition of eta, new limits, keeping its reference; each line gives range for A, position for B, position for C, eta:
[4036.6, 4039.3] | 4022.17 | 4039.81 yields 0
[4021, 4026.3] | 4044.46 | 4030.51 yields 19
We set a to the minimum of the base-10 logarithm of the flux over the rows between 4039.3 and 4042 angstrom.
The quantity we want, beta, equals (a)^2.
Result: 3.071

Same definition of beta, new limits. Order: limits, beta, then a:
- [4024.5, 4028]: 3.059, 1.75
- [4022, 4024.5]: 3.065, 1.75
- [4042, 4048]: 3.096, 1.76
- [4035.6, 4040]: 3.095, 1.76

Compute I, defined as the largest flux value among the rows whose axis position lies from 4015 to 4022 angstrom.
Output 66.93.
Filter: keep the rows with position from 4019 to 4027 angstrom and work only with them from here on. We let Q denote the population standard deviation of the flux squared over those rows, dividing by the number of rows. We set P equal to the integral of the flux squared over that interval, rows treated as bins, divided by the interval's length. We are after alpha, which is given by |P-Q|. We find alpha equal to 3246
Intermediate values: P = 3634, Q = 388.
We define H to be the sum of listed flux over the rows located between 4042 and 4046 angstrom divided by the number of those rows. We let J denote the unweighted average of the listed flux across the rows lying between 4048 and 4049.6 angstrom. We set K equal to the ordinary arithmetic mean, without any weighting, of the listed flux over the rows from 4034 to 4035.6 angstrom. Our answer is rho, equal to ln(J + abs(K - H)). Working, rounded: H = 60.1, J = 63.5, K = 63.2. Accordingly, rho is 4.20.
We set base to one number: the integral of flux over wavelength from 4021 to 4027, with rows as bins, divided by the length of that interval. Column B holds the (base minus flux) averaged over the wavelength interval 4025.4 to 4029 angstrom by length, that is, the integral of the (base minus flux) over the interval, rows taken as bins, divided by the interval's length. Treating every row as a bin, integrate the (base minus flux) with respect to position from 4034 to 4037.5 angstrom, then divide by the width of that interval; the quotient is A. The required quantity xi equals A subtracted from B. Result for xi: 0.6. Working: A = -2.3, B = -1.7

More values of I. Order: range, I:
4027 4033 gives 61.07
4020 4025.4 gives 61.11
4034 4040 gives 63.65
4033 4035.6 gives 66.52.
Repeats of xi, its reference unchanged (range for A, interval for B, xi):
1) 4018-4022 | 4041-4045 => 3.1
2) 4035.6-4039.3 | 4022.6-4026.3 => 2.3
